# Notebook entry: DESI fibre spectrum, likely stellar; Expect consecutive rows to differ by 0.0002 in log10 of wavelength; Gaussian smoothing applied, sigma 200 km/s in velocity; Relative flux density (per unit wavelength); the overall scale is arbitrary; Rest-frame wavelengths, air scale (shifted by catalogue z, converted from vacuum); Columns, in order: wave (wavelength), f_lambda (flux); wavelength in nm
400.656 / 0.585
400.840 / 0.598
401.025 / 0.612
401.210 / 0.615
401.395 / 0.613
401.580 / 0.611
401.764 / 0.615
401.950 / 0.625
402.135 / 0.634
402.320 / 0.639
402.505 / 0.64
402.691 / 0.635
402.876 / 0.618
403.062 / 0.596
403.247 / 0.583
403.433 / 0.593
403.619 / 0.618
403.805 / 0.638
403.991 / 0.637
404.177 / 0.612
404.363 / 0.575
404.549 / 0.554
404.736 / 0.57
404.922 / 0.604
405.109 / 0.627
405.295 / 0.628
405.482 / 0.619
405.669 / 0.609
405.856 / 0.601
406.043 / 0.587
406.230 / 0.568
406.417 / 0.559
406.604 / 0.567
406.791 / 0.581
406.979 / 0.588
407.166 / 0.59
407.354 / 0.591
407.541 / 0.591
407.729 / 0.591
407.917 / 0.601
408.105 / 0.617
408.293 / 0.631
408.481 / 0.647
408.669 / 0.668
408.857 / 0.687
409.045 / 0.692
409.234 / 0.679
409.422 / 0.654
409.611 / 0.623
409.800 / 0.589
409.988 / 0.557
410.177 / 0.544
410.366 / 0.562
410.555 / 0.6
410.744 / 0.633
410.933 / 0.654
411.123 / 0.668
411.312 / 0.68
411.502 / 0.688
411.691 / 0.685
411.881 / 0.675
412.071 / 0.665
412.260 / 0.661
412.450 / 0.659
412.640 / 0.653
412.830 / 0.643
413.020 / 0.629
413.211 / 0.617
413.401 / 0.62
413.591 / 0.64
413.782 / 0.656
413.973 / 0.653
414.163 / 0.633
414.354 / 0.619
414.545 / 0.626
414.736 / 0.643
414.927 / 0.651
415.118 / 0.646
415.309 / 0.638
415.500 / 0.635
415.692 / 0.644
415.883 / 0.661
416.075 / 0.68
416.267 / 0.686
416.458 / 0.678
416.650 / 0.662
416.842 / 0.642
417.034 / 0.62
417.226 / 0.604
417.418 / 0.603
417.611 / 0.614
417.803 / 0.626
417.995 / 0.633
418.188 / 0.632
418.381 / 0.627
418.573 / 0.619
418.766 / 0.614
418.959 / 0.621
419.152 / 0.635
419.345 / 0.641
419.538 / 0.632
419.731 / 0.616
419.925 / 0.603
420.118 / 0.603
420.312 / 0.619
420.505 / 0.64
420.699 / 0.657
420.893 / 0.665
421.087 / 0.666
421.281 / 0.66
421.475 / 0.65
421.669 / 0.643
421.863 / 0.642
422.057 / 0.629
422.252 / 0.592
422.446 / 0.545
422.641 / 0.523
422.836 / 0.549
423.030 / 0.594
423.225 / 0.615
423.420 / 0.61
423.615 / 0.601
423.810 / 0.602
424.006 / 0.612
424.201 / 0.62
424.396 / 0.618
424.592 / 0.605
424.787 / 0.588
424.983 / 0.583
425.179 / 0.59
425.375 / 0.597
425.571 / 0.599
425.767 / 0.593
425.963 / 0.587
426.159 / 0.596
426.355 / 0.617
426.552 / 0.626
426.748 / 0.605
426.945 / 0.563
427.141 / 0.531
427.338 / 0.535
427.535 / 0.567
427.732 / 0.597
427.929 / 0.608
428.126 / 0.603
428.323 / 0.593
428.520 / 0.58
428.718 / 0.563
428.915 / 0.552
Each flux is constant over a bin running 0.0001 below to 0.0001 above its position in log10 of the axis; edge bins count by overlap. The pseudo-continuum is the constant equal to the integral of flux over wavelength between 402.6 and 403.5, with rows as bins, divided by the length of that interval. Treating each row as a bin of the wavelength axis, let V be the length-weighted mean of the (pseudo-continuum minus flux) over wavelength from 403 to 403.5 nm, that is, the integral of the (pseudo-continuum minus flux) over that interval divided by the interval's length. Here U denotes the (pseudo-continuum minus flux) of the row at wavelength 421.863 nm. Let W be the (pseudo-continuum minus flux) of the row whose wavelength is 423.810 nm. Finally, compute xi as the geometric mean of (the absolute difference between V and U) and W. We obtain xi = 0.014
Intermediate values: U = -0.036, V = 0.02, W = 0.004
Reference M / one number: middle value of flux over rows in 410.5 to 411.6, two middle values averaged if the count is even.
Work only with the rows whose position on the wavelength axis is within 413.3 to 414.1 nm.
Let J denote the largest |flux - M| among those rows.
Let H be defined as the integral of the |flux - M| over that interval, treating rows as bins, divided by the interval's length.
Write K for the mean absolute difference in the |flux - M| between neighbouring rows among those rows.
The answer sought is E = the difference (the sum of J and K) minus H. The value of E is 0.035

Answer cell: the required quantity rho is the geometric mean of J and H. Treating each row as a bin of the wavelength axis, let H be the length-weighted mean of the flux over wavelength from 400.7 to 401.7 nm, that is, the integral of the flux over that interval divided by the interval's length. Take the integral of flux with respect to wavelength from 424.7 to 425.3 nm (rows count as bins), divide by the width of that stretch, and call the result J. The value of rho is 0.598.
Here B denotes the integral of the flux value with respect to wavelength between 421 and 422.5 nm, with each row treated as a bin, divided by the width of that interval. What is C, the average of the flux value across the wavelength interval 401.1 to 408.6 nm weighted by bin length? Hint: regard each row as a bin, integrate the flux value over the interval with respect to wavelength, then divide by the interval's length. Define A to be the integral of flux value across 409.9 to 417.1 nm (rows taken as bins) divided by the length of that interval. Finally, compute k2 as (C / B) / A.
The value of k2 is 1.49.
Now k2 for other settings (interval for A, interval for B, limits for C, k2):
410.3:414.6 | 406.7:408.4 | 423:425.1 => 1.57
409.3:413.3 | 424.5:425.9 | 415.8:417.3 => 1.74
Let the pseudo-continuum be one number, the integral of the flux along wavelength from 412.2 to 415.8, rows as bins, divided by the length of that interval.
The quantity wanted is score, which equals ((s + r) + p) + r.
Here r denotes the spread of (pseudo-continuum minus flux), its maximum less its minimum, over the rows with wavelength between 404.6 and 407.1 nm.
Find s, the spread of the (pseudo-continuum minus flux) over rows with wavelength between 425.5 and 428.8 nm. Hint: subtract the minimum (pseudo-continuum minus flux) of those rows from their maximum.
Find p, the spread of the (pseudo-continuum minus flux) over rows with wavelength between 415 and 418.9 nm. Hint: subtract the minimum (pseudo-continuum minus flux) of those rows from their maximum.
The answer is 0.32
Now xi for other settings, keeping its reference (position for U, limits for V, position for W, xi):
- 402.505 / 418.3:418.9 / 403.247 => 0.021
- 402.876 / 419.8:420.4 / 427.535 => 0.019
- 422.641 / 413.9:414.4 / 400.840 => 0.029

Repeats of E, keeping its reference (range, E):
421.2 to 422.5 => 0.099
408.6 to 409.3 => 0.022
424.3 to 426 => 0.021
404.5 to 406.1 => 0.062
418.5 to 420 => 0.030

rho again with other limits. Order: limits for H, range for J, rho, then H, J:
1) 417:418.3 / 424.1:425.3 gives 0.610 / 0.62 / 0.60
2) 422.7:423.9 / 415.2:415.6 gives 0.614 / 0.59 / 0.64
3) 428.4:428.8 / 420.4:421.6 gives 0.613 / 0.57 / 0.66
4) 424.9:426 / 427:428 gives 0.579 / 0.59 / 0.57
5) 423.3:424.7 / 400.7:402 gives 0.610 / 0.61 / 0.61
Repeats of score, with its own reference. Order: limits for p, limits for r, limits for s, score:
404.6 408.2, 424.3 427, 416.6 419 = 0.25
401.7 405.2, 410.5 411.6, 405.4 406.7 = 0.32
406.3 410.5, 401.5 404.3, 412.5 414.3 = 0.30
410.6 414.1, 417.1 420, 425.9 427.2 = 0.24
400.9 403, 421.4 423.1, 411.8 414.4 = 0.34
